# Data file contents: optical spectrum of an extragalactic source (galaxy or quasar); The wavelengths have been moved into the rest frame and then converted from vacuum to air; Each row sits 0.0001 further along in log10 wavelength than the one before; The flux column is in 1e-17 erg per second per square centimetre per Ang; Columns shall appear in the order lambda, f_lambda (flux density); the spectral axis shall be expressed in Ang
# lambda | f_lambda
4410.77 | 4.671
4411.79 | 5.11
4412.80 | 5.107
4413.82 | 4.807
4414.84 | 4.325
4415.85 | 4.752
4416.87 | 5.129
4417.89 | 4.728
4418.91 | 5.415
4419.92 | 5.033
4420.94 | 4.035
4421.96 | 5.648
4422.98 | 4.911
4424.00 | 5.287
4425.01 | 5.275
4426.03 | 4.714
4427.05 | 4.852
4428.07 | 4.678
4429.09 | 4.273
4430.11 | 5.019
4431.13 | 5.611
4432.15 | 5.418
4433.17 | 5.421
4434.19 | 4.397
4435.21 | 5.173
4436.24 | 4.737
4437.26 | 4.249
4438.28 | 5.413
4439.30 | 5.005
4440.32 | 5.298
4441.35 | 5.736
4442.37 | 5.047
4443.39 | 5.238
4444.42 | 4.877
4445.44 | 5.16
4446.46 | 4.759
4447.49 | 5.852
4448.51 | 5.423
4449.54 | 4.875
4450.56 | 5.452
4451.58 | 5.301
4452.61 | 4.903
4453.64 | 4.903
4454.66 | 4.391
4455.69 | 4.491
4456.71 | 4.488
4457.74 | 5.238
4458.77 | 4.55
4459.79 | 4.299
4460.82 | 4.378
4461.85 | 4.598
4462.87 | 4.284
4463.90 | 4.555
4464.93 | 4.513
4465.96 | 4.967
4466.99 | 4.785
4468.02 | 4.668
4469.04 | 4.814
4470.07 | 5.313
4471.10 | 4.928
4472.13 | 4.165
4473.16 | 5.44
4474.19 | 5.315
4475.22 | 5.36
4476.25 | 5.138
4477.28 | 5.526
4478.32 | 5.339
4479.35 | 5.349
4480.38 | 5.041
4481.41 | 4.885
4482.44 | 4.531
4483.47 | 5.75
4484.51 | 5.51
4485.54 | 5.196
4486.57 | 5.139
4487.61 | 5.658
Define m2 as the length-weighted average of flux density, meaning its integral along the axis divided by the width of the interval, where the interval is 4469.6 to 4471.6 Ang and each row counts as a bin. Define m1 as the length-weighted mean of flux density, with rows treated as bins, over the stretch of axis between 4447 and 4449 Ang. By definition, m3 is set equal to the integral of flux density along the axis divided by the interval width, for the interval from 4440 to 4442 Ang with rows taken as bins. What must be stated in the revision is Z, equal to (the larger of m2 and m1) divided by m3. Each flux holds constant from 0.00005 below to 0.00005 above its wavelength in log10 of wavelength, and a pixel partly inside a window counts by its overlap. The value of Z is 1.03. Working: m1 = 5.6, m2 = 5.1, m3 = 5.5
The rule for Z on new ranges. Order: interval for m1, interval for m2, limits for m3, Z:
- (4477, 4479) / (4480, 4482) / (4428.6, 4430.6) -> 1.16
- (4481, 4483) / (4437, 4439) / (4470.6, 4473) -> 1.05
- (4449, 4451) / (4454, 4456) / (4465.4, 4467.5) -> 1.06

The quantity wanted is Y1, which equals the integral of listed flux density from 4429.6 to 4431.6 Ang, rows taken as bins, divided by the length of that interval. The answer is 5.3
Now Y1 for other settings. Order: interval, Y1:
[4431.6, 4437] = 5.0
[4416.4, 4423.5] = 5.0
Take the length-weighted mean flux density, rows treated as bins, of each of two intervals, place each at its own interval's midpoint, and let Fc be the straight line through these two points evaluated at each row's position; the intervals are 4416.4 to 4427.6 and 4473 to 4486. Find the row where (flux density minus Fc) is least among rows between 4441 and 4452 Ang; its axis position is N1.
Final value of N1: 4446.46 Ang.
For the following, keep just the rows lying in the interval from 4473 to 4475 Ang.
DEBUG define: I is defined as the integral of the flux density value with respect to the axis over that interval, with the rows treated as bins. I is 11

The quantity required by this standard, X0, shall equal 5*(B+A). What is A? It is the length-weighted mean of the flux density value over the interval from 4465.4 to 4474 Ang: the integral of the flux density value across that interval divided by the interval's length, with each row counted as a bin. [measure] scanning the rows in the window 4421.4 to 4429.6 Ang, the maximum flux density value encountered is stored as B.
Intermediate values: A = 4.90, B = 5.648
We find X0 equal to 52.7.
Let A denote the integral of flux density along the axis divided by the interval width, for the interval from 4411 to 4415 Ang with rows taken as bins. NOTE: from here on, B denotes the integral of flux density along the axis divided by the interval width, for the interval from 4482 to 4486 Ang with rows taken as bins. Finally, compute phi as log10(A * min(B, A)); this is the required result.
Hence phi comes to 1.37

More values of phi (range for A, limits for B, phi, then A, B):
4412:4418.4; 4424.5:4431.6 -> 1.37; 4.82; 4.92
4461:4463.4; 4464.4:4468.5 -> 1.29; 4.44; 4.73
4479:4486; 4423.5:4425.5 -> 1.43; 5.18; 5.30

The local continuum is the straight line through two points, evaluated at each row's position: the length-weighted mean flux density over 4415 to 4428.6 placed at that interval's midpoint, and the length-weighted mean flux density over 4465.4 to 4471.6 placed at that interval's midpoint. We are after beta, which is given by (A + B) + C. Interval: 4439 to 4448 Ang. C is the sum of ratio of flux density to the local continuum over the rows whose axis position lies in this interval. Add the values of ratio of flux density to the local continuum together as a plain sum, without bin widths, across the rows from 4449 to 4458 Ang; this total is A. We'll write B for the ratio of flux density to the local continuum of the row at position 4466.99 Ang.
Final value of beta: 19.5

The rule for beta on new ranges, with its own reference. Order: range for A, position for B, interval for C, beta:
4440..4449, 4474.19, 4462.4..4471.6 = 19.4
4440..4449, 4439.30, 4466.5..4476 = 19.8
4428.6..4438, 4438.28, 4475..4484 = 19.6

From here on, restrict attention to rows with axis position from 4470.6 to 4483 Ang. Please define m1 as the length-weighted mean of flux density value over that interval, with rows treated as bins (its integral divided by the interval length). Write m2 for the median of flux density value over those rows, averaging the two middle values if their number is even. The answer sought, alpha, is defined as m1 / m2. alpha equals 0.97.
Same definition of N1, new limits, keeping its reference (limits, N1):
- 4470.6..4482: 4472.13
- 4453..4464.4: 4462.87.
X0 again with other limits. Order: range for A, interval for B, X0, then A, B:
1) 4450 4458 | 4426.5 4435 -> 52.5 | 4.89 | 5.611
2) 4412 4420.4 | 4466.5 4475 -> 51.8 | 4.92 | 5.44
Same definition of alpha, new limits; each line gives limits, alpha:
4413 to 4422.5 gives 1.01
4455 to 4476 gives 1.03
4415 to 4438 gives 0.99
